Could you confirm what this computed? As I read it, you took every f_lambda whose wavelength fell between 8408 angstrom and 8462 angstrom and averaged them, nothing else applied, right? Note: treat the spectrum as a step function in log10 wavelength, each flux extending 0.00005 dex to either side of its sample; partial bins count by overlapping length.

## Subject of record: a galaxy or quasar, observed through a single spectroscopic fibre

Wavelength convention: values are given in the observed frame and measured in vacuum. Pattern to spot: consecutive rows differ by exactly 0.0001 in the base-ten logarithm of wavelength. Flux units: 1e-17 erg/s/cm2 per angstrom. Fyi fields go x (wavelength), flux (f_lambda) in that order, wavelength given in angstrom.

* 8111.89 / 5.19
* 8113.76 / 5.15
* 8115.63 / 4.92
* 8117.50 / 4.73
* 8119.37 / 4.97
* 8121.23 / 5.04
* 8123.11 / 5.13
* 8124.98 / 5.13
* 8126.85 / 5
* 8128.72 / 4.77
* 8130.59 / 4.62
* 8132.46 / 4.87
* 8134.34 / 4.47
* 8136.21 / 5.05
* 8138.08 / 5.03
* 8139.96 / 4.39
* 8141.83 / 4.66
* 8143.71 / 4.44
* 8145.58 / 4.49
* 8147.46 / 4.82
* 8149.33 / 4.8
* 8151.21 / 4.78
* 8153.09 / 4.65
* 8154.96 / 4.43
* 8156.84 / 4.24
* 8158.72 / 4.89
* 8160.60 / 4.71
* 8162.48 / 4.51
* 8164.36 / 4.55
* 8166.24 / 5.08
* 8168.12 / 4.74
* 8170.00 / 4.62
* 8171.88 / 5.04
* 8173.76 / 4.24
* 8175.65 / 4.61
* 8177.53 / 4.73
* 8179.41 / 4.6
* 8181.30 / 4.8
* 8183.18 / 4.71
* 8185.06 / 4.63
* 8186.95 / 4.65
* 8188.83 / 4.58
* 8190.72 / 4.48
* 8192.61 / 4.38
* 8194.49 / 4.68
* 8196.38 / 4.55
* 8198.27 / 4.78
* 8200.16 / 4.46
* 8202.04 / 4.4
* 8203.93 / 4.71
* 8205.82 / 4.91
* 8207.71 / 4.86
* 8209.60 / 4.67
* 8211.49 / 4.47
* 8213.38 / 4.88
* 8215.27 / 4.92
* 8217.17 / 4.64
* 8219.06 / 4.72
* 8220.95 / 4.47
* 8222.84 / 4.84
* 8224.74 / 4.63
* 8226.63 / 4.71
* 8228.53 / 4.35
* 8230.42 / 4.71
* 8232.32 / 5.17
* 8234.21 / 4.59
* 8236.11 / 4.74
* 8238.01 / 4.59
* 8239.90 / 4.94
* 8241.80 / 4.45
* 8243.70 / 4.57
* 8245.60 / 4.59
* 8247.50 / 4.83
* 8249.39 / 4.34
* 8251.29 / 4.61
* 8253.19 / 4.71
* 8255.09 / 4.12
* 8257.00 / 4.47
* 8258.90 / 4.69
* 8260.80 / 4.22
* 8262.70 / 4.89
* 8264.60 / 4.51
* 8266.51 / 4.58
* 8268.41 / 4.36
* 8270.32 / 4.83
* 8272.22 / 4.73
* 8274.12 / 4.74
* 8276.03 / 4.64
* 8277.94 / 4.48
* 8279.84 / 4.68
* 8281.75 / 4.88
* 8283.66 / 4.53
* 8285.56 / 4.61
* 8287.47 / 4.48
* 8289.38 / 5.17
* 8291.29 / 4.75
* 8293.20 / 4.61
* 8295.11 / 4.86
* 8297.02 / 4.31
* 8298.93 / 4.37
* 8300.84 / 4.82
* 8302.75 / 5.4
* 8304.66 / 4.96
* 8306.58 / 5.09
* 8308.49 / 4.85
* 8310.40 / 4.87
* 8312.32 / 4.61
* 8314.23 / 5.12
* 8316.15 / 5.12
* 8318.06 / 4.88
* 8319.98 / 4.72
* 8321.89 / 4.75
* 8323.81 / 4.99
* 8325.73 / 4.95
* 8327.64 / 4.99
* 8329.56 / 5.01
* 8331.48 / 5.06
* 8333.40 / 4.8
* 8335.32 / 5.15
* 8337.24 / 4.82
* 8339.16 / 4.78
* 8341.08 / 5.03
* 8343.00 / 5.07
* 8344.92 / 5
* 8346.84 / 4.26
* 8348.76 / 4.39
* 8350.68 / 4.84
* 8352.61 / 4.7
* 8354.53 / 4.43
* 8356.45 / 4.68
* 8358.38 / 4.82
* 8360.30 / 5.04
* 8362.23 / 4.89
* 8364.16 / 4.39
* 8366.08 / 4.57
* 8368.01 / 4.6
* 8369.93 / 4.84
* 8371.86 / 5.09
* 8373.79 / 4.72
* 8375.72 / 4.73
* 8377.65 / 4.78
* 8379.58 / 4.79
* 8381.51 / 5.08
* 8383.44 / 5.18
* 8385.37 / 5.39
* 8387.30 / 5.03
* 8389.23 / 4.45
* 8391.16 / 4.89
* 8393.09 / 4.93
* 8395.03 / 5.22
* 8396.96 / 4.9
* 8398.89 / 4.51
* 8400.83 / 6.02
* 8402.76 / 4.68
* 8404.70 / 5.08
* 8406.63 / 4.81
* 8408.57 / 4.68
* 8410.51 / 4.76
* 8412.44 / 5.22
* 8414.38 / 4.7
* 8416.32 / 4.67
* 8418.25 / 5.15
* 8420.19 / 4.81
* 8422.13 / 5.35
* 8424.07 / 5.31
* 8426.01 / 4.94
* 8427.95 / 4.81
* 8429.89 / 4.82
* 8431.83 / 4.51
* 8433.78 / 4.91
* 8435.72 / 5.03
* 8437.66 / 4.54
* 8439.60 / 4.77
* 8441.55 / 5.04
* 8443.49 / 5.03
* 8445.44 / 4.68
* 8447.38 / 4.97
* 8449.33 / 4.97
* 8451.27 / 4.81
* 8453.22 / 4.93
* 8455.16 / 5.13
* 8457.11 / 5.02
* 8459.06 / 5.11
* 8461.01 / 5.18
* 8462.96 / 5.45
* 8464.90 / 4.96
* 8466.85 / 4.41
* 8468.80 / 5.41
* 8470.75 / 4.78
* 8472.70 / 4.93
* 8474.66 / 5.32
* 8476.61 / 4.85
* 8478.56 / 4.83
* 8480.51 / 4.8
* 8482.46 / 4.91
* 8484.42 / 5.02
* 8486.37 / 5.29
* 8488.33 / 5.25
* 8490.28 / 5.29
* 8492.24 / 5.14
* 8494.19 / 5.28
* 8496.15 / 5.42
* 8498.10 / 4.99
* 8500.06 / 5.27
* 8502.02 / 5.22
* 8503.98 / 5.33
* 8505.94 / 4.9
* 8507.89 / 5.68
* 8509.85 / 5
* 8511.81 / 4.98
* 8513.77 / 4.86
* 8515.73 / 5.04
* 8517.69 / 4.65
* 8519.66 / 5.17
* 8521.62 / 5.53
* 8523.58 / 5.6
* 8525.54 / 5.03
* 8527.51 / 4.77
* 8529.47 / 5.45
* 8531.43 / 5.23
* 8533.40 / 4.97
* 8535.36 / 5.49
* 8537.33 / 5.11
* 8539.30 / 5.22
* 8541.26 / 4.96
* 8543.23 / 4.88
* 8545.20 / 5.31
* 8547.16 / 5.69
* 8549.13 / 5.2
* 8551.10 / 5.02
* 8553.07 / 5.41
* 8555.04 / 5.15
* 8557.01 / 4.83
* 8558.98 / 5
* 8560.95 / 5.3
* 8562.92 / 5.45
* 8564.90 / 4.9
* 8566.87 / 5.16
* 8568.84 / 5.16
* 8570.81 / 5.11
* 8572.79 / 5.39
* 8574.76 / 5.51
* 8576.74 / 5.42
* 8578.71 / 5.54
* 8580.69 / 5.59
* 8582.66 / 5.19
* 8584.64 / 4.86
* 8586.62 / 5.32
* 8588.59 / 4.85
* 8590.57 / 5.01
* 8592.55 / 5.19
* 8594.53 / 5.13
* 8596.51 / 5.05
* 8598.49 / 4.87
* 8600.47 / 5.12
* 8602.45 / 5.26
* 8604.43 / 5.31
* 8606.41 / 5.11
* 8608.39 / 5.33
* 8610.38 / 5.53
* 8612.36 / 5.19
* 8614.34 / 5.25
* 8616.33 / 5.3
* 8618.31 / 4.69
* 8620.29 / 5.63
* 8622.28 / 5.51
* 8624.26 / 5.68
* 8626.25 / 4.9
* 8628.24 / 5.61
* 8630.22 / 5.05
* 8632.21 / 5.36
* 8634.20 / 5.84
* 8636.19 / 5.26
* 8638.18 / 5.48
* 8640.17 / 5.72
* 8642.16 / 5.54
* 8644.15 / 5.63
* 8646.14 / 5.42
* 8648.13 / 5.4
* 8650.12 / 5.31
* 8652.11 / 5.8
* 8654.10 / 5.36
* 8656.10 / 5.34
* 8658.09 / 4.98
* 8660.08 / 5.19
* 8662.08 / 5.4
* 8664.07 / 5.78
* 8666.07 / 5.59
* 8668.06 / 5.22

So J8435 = 4.9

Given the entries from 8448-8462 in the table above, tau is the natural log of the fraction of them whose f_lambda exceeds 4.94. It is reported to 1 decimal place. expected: -0.3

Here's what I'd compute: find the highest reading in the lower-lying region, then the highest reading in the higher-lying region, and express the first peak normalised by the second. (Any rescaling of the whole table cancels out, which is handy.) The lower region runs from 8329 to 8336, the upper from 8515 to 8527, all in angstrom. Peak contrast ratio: 0.92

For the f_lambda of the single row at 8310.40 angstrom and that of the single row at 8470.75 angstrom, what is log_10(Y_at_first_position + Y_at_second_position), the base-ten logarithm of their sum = 0.985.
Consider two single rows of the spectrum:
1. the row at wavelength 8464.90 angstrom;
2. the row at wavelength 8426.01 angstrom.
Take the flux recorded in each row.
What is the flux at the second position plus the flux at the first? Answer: 9.9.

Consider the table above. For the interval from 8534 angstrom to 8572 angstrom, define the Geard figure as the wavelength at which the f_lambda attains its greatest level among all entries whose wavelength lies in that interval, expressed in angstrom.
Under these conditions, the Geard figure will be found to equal 8547.16 angstrom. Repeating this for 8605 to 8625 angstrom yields 8624.26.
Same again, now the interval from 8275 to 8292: 8289.38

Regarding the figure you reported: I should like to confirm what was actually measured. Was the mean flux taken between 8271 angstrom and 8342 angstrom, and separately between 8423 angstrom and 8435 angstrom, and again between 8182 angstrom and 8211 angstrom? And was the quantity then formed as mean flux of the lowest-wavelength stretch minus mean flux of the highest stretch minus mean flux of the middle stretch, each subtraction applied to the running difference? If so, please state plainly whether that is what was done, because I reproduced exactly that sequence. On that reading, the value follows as -5.1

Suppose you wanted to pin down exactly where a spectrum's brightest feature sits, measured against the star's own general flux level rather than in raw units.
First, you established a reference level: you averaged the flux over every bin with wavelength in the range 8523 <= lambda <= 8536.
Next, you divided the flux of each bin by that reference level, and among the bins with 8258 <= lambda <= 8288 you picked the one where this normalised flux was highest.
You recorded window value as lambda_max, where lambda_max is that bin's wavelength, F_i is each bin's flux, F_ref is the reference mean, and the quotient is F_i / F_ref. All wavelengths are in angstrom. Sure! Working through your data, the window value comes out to 8262.70 angstrom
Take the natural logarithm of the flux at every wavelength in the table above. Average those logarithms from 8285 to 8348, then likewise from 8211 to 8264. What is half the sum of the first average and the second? 1.556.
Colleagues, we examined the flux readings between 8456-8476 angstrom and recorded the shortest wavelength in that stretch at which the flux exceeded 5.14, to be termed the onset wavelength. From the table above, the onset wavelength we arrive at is 8461.01 angstrom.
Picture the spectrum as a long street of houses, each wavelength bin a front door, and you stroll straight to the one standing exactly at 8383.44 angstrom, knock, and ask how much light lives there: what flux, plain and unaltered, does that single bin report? 5.18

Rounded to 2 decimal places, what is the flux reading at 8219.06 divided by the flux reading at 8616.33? 0.89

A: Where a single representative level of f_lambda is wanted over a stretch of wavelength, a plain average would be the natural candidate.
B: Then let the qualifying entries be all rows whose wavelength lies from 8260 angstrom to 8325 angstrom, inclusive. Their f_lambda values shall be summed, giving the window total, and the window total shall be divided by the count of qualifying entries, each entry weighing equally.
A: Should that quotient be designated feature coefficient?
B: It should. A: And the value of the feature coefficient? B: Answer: 4.75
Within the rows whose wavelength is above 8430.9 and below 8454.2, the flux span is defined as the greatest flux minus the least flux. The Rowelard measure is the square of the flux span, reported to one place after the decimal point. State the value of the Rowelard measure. 0.3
